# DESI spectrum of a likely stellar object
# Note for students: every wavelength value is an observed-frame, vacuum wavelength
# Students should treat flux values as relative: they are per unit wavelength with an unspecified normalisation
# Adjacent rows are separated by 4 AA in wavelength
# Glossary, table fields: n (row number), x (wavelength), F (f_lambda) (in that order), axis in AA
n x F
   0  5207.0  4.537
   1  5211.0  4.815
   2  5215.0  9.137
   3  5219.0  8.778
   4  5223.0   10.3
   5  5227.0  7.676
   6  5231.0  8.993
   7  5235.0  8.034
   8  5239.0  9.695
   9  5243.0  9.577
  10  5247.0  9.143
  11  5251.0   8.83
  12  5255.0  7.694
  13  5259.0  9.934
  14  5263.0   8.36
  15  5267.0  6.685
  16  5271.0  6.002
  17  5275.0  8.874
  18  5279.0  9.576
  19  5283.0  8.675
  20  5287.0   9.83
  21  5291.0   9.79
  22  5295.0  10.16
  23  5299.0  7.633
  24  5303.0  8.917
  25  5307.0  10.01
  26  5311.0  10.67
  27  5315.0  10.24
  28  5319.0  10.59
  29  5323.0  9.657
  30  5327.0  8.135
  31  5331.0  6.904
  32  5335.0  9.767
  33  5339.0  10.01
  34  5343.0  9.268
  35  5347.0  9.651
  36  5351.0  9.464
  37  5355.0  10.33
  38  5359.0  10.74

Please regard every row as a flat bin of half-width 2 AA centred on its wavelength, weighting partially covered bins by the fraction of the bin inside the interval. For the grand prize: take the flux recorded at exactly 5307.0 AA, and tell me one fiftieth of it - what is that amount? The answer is 0.200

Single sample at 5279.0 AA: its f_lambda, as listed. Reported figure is 9.576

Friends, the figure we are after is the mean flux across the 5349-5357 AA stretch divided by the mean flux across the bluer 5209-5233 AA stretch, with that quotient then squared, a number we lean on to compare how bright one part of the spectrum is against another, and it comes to 1.43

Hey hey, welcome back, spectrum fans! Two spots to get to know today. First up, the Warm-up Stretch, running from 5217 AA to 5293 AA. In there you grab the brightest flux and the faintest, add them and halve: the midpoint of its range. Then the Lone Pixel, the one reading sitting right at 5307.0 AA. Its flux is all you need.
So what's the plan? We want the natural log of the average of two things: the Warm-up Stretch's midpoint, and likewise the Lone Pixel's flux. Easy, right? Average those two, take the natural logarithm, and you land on 2.21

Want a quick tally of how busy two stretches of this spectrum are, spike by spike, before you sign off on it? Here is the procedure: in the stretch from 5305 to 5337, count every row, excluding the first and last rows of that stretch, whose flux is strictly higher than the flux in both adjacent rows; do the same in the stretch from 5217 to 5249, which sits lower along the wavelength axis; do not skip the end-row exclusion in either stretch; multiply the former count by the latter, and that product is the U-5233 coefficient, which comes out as 6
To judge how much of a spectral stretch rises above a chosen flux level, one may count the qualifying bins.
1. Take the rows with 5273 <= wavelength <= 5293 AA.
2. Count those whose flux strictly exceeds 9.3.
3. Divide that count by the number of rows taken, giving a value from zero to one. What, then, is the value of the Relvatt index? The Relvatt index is 0.60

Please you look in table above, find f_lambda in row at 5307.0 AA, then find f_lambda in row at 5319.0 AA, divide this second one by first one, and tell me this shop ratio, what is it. 1.06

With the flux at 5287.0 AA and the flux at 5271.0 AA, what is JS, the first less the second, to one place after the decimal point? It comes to 3.8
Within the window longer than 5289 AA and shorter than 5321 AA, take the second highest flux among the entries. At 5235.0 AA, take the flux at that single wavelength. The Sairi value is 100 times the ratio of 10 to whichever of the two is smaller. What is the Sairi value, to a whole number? 124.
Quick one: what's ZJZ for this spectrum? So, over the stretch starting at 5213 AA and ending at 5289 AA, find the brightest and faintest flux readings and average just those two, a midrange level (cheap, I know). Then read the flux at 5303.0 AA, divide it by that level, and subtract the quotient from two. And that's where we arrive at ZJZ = 0.91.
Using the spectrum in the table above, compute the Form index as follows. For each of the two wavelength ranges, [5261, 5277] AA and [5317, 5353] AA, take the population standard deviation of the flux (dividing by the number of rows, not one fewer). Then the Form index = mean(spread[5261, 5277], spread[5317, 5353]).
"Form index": 1.11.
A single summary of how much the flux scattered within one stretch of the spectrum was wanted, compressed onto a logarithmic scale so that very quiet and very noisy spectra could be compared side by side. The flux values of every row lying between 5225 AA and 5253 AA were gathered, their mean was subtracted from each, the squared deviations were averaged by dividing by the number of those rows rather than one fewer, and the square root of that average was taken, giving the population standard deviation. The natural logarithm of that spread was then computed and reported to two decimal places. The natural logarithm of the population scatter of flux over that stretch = -0.36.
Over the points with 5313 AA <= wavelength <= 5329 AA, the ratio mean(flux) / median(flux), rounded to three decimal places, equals 0.971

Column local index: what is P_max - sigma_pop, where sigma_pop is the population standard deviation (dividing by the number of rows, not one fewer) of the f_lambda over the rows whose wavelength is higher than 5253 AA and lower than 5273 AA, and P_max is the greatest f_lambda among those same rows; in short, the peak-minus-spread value 8.6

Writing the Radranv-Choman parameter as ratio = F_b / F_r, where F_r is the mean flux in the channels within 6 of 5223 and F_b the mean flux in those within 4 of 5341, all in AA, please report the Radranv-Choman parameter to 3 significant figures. 1.08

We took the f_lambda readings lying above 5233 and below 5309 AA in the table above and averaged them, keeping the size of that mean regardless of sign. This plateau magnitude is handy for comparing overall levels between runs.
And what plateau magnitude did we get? 8.8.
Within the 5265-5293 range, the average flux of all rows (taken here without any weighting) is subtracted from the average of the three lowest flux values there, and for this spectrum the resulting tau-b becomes -1.37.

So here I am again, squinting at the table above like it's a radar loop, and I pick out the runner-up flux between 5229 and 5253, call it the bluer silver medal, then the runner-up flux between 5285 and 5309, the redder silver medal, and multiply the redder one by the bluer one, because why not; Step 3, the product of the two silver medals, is 96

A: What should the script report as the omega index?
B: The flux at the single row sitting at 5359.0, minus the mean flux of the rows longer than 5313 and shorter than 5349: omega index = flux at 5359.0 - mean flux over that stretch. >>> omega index 1.4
